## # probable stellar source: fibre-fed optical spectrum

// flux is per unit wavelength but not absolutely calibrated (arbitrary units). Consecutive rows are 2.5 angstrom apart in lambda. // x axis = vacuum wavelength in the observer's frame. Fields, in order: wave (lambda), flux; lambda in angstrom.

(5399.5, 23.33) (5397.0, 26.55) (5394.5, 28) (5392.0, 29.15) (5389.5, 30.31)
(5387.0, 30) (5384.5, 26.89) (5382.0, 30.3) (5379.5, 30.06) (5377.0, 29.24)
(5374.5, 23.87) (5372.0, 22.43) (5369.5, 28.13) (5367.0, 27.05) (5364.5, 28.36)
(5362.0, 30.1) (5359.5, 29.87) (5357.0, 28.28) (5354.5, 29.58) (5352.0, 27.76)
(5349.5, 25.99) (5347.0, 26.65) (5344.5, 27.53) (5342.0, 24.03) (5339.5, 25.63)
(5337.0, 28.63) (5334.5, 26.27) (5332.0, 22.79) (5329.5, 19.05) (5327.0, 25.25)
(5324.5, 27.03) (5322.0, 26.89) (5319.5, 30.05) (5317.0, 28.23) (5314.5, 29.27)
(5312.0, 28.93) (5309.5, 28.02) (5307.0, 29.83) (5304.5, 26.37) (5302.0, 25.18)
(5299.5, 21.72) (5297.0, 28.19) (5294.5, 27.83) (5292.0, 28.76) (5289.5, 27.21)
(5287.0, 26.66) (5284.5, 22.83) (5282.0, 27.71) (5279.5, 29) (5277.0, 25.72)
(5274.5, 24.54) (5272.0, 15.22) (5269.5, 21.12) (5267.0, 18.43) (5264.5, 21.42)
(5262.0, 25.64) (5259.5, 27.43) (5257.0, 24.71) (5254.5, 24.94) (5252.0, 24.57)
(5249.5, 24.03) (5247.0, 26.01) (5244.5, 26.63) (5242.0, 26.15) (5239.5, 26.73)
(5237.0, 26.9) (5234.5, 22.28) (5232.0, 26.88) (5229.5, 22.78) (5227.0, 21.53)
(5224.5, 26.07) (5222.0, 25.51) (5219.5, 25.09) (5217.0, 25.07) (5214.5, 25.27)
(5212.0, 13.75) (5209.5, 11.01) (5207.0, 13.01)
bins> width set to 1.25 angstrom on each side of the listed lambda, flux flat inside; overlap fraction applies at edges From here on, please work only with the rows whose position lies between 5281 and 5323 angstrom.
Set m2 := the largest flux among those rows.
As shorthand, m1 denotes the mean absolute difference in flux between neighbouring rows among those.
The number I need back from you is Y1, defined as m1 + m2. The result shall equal 32.3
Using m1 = 2.2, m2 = 30.05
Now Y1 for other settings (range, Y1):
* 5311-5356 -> 32.2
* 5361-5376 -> 32.4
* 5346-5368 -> 31.4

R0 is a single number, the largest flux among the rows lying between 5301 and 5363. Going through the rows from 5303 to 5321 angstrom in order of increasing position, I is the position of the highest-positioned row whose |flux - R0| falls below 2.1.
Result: 5319.5 angstrom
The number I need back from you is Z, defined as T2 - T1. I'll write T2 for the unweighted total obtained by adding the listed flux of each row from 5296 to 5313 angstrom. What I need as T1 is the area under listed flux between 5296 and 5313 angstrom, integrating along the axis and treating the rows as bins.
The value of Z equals -268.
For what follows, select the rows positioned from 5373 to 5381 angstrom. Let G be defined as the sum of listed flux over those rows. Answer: 83.2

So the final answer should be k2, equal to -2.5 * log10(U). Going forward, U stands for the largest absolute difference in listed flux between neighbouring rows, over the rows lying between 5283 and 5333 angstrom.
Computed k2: -2.03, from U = 6.5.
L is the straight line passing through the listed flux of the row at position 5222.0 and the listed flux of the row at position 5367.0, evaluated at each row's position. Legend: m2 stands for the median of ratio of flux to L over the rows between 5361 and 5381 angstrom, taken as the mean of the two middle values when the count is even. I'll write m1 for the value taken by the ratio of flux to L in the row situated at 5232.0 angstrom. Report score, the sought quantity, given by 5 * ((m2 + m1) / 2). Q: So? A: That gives 5.23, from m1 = 1.05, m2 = 1.04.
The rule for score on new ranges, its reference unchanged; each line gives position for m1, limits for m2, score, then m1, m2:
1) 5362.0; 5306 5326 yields 5.48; 1.11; 1.08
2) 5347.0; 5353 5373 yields 5.11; 0.99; 1.05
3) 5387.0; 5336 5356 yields 5.28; 1.10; 1.01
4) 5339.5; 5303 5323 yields 5.09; 0.96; 1.08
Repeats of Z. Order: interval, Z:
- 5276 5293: -268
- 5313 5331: -292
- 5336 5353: -265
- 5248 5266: -270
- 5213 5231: -267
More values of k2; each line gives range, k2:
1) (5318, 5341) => -1.98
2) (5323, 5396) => -1.98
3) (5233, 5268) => -1.66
